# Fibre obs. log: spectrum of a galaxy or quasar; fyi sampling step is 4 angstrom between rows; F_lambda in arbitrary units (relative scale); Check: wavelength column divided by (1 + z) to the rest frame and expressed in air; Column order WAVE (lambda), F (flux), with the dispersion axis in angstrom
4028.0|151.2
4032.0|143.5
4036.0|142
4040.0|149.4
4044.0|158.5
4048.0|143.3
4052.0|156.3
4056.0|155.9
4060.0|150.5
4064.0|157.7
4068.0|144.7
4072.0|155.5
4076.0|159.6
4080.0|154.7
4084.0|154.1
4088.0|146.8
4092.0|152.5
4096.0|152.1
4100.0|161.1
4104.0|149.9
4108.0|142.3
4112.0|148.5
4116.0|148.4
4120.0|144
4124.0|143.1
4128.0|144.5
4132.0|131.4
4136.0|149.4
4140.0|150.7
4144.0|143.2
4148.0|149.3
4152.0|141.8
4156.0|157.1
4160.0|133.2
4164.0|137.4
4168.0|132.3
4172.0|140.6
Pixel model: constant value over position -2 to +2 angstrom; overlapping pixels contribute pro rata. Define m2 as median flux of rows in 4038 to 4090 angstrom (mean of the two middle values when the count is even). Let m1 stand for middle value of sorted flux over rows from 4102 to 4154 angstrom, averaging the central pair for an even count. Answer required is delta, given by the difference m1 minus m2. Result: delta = -10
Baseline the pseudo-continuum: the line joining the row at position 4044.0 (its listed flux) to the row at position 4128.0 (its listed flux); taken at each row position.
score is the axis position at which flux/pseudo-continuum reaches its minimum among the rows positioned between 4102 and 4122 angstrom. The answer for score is 4108.0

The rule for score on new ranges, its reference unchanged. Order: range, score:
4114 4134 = 4132.0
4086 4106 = 4088.0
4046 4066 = 4048.0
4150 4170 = 4160.0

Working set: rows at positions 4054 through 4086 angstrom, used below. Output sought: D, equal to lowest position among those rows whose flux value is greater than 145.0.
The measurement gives 4056.0 angstrom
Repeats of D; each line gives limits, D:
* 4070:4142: 4072.0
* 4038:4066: 4040.0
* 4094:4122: 4096.0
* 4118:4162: 4136.0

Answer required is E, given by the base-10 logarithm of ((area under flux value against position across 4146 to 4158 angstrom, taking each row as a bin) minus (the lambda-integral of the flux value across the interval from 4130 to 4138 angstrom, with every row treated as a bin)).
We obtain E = 2.8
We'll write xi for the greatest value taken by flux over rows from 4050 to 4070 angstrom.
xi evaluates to 157.7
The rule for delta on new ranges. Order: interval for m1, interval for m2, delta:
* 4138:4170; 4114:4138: -2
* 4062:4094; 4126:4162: 10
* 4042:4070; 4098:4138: 9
